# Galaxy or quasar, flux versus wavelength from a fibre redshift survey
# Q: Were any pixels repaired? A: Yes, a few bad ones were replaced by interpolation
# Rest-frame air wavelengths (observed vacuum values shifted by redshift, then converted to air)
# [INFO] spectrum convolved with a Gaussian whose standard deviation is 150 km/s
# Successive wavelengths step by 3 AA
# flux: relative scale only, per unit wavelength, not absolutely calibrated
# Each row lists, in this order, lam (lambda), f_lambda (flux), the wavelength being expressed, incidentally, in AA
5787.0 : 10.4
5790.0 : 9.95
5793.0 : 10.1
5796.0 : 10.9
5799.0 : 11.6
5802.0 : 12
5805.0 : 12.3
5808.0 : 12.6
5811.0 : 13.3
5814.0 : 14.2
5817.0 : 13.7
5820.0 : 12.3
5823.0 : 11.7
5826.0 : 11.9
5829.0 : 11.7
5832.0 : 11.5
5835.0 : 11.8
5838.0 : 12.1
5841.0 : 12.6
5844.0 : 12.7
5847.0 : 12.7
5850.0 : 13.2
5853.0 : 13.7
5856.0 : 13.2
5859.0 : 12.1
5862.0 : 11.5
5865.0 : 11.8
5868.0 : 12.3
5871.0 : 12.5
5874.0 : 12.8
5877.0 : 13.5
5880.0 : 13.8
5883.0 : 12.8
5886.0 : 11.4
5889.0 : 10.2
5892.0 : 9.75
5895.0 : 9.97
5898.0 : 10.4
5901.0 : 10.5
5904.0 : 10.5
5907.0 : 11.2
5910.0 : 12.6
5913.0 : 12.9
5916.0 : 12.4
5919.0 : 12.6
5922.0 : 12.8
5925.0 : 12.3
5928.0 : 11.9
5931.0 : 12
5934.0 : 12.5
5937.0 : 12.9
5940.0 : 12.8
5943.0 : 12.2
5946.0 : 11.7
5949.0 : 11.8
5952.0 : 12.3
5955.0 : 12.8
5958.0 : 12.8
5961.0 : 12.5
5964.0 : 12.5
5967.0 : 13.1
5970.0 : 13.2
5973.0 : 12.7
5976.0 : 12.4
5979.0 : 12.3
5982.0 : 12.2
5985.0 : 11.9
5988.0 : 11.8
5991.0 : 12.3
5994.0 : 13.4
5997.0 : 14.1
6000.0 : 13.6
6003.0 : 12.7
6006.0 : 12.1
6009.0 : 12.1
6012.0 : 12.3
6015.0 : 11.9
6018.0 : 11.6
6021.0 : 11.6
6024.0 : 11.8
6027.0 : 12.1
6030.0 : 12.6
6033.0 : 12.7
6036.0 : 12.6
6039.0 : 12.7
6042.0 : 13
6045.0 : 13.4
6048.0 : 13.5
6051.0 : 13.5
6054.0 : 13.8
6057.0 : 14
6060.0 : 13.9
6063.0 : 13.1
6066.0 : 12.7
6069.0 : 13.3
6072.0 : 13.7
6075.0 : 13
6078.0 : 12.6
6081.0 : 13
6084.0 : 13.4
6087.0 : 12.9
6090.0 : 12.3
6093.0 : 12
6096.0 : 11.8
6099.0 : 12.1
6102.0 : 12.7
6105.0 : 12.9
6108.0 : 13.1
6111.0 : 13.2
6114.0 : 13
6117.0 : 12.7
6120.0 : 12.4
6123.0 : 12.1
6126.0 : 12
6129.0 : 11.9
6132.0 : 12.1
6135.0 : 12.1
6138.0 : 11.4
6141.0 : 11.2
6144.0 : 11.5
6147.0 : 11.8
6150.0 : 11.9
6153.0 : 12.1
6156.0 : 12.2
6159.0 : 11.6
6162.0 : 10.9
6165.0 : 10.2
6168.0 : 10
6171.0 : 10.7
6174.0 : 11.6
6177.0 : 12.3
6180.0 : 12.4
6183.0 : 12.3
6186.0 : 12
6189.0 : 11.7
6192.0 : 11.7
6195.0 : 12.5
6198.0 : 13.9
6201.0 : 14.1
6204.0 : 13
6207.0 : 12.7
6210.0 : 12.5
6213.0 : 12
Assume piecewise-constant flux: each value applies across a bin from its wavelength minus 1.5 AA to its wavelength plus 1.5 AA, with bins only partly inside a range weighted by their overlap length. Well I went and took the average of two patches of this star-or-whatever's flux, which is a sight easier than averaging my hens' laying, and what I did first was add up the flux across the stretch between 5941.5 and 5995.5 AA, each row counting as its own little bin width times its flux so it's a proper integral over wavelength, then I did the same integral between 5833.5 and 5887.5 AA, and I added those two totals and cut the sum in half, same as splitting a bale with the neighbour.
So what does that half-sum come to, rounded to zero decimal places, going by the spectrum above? 676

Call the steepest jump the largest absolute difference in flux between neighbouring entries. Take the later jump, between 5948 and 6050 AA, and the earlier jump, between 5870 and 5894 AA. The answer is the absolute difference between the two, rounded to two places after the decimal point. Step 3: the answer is 0.30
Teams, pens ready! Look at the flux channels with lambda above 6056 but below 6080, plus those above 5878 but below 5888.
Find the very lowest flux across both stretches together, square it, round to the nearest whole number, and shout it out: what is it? 130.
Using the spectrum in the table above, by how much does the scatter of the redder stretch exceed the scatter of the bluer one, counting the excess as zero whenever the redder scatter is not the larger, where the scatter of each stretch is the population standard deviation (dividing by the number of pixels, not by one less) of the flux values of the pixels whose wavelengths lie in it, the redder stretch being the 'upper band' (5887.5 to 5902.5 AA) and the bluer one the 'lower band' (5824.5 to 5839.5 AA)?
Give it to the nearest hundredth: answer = 0.08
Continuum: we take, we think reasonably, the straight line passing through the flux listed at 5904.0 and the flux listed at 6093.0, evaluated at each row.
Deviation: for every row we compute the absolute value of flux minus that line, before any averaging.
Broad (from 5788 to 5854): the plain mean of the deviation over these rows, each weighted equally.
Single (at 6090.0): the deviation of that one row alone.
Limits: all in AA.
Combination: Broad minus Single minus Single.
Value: 2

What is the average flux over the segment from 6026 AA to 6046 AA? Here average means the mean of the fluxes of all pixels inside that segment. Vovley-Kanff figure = 12.7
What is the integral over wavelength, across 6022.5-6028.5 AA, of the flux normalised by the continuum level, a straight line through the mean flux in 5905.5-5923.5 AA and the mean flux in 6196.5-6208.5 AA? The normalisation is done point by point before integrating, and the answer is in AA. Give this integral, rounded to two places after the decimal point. 5.60 AA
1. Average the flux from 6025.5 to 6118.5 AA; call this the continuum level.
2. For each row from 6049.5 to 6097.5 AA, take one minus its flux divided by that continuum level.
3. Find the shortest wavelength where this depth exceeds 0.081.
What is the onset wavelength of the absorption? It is 6096.0 AA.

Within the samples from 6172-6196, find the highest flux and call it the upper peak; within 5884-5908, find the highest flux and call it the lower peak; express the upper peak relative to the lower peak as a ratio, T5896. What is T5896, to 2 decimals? 1.10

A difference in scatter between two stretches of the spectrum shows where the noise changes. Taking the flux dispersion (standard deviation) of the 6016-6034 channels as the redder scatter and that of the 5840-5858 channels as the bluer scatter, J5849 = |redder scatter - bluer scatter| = 0.06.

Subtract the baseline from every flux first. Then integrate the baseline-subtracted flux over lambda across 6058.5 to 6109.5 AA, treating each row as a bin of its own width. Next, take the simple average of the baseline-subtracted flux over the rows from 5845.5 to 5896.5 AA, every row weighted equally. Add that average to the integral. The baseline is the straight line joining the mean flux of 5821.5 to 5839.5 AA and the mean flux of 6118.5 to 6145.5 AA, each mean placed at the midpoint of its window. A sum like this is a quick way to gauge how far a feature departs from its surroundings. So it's 52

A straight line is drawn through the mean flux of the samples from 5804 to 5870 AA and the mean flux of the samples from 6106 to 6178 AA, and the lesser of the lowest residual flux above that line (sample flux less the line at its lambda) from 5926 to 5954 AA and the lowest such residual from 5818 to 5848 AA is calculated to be -1.0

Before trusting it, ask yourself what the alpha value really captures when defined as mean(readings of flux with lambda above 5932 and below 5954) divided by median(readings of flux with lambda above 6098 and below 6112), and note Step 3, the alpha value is 0.955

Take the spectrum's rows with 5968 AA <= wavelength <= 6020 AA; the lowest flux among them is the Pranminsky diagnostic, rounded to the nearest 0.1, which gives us 11.6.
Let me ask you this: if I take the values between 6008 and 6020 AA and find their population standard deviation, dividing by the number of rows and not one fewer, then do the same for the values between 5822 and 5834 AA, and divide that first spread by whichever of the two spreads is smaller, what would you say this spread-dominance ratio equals 1.8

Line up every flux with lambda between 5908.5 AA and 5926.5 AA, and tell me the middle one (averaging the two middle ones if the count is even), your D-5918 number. 12.6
